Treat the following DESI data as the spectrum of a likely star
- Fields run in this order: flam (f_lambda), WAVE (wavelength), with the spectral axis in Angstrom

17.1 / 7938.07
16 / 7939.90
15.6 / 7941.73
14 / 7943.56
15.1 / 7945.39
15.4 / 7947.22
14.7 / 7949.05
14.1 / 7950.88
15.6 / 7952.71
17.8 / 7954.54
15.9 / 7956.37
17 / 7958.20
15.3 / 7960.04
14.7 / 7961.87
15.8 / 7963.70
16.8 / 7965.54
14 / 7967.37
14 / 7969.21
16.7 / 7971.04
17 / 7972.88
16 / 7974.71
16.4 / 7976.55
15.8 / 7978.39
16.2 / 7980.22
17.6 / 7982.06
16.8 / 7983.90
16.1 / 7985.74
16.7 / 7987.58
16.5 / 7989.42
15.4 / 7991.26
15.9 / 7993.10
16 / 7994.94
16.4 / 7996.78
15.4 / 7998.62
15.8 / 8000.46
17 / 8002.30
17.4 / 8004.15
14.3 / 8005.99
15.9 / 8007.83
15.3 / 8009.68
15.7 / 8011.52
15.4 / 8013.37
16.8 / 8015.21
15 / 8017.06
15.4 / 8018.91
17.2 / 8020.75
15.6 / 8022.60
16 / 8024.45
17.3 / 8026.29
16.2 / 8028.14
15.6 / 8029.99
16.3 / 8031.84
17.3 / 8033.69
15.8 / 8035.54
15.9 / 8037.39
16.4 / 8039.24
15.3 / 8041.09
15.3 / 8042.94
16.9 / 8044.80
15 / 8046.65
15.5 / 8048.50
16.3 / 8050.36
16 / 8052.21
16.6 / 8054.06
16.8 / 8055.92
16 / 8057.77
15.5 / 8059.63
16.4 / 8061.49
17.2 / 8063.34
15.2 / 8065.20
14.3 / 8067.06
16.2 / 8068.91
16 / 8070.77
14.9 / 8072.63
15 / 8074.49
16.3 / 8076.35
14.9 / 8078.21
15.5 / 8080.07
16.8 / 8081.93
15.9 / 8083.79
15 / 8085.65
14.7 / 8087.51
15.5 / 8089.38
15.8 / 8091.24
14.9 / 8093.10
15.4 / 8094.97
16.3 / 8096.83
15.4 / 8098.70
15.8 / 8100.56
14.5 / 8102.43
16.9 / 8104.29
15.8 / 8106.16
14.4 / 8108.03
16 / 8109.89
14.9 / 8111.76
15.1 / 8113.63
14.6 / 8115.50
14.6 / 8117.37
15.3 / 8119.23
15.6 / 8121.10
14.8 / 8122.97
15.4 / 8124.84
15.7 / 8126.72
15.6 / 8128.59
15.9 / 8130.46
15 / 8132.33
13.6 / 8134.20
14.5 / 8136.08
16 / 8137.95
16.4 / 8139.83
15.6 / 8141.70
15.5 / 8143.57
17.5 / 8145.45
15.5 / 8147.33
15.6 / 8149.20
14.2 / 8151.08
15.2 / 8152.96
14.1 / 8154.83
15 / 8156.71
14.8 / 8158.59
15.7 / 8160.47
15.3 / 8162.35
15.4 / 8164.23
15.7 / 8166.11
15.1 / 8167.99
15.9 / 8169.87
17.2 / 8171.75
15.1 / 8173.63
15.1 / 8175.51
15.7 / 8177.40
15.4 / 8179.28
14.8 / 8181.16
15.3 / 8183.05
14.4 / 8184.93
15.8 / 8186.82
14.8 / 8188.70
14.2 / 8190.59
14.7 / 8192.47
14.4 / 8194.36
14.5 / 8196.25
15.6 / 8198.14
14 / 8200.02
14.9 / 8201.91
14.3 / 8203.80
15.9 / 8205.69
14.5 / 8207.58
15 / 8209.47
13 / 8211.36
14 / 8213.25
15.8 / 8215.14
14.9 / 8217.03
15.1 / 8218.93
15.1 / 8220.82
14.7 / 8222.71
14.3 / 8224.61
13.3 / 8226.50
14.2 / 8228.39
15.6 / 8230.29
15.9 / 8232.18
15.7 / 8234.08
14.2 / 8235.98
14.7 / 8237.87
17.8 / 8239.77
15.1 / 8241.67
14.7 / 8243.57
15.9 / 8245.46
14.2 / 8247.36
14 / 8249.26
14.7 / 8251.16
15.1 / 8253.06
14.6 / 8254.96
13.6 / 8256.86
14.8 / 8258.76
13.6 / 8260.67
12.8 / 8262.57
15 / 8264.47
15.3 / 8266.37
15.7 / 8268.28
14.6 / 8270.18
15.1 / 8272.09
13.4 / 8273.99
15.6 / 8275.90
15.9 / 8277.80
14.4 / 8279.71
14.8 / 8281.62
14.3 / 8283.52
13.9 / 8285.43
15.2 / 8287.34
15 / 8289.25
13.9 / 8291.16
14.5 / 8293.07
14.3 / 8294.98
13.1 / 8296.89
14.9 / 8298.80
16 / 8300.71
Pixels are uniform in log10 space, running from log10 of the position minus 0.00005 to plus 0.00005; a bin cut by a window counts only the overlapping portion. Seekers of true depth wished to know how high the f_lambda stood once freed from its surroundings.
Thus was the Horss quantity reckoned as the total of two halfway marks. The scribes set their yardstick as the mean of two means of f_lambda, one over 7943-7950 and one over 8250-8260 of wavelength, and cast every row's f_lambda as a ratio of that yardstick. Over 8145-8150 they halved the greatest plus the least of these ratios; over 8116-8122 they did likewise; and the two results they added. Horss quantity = 2.15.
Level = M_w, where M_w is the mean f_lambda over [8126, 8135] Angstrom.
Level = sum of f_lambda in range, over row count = 15.2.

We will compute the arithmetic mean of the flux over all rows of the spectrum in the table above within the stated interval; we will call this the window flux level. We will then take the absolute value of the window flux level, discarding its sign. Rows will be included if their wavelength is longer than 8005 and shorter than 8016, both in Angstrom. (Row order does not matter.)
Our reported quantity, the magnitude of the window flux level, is 15.6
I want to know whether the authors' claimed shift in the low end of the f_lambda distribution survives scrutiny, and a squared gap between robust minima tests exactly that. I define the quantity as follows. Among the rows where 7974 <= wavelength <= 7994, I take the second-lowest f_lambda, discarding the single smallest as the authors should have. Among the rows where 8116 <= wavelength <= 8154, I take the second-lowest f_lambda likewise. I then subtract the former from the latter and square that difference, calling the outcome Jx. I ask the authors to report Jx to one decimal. 2.6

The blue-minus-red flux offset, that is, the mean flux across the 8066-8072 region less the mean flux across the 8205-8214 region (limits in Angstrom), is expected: 1.0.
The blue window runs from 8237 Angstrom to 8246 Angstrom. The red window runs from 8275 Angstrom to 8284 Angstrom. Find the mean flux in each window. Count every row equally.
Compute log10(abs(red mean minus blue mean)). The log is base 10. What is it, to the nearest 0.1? -0.2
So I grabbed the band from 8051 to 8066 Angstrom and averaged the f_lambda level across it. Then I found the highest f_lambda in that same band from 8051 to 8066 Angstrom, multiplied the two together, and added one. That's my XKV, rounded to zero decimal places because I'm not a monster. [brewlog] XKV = 280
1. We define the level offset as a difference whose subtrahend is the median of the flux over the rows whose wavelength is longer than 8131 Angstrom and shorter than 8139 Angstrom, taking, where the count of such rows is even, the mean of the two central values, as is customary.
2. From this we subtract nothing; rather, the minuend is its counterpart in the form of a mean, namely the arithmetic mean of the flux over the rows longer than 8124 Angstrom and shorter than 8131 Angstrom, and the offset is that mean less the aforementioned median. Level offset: 0.9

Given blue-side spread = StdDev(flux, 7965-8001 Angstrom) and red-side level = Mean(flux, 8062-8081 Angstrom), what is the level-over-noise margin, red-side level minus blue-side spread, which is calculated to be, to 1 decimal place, 14.7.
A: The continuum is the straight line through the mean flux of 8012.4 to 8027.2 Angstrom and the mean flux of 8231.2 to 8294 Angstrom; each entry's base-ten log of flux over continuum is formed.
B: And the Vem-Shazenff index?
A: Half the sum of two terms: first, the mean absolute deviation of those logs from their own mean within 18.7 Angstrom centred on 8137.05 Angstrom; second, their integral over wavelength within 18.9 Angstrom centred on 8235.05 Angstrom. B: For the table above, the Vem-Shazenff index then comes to 0.05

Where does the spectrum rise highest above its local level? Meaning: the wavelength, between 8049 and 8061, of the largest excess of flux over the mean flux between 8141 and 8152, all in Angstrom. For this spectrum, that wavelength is 8055.92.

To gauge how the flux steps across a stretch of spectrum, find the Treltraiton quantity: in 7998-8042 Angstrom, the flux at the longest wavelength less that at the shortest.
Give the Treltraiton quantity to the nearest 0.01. -0.10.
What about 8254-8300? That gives 0.30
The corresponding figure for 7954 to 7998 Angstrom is -1.40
